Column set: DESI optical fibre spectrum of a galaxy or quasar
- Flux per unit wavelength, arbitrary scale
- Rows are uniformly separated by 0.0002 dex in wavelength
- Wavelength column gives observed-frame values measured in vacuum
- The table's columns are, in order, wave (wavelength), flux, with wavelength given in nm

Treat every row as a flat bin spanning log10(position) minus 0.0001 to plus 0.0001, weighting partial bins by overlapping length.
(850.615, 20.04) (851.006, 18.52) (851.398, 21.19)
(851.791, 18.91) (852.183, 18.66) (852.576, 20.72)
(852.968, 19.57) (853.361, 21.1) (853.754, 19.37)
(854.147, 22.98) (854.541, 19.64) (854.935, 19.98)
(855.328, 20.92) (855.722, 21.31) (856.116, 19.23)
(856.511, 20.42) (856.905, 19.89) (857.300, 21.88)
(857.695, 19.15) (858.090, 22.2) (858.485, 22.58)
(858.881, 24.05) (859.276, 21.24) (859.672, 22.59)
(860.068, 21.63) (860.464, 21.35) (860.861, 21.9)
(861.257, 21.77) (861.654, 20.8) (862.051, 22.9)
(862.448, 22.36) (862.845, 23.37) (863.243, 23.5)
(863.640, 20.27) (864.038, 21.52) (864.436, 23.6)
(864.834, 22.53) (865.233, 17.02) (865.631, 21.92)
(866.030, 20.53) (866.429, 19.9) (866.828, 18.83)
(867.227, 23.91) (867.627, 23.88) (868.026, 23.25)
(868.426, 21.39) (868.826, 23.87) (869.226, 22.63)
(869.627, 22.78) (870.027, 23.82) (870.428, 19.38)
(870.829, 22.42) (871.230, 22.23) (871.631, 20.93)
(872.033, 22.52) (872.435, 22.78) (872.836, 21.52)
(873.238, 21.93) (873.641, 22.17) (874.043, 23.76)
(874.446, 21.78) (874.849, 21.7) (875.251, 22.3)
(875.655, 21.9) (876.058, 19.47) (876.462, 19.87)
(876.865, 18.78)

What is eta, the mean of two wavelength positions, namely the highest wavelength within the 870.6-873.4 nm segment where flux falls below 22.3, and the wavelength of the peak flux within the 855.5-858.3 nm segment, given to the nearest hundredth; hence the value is 865.66 nm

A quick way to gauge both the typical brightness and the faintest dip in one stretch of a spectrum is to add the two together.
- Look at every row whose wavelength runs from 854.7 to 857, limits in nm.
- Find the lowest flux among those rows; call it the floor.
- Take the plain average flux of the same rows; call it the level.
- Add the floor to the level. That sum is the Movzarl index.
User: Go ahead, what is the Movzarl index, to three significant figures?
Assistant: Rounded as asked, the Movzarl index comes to 39.5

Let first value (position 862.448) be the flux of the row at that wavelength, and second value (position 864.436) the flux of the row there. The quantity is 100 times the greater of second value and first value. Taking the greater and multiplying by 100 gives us 2360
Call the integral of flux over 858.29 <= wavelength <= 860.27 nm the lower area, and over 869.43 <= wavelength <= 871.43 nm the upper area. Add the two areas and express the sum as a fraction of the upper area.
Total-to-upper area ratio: 2.00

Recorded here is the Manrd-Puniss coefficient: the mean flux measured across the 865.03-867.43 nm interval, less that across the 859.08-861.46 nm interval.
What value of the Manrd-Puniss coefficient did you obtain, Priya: -1.4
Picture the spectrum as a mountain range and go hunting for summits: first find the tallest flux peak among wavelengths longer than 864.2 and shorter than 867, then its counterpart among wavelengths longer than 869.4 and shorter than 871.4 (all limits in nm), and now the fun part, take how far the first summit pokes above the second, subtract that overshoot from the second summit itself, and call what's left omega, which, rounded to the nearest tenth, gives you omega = 24.0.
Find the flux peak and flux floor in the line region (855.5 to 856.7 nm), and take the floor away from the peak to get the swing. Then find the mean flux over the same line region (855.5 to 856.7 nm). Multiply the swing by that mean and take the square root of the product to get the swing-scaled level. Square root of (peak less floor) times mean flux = 6.5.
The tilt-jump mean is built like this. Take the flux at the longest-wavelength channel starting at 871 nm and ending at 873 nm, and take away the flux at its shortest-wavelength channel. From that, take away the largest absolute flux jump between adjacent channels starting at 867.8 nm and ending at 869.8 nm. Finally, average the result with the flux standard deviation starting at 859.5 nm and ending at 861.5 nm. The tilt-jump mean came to -1.4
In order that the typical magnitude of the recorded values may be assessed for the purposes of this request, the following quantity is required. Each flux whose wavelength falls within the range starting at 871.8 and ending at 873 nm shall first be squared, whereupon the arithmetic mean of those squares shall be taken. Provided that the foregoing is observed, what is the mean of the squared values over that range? 496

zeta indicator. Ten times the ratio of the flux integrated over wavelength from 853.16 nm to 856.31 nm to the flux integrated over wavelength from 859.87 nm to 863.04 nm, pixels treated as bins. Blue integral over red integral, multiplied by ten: 9.3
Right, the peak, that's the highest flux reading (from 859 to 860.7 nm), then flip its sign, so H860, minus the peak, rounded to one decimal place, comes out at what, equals -22.6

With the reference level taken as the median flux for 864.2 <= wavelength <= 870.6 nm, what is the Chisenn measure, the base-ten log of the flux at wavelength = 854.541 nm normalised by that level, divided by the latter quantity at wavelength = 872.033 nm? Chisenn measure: 52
